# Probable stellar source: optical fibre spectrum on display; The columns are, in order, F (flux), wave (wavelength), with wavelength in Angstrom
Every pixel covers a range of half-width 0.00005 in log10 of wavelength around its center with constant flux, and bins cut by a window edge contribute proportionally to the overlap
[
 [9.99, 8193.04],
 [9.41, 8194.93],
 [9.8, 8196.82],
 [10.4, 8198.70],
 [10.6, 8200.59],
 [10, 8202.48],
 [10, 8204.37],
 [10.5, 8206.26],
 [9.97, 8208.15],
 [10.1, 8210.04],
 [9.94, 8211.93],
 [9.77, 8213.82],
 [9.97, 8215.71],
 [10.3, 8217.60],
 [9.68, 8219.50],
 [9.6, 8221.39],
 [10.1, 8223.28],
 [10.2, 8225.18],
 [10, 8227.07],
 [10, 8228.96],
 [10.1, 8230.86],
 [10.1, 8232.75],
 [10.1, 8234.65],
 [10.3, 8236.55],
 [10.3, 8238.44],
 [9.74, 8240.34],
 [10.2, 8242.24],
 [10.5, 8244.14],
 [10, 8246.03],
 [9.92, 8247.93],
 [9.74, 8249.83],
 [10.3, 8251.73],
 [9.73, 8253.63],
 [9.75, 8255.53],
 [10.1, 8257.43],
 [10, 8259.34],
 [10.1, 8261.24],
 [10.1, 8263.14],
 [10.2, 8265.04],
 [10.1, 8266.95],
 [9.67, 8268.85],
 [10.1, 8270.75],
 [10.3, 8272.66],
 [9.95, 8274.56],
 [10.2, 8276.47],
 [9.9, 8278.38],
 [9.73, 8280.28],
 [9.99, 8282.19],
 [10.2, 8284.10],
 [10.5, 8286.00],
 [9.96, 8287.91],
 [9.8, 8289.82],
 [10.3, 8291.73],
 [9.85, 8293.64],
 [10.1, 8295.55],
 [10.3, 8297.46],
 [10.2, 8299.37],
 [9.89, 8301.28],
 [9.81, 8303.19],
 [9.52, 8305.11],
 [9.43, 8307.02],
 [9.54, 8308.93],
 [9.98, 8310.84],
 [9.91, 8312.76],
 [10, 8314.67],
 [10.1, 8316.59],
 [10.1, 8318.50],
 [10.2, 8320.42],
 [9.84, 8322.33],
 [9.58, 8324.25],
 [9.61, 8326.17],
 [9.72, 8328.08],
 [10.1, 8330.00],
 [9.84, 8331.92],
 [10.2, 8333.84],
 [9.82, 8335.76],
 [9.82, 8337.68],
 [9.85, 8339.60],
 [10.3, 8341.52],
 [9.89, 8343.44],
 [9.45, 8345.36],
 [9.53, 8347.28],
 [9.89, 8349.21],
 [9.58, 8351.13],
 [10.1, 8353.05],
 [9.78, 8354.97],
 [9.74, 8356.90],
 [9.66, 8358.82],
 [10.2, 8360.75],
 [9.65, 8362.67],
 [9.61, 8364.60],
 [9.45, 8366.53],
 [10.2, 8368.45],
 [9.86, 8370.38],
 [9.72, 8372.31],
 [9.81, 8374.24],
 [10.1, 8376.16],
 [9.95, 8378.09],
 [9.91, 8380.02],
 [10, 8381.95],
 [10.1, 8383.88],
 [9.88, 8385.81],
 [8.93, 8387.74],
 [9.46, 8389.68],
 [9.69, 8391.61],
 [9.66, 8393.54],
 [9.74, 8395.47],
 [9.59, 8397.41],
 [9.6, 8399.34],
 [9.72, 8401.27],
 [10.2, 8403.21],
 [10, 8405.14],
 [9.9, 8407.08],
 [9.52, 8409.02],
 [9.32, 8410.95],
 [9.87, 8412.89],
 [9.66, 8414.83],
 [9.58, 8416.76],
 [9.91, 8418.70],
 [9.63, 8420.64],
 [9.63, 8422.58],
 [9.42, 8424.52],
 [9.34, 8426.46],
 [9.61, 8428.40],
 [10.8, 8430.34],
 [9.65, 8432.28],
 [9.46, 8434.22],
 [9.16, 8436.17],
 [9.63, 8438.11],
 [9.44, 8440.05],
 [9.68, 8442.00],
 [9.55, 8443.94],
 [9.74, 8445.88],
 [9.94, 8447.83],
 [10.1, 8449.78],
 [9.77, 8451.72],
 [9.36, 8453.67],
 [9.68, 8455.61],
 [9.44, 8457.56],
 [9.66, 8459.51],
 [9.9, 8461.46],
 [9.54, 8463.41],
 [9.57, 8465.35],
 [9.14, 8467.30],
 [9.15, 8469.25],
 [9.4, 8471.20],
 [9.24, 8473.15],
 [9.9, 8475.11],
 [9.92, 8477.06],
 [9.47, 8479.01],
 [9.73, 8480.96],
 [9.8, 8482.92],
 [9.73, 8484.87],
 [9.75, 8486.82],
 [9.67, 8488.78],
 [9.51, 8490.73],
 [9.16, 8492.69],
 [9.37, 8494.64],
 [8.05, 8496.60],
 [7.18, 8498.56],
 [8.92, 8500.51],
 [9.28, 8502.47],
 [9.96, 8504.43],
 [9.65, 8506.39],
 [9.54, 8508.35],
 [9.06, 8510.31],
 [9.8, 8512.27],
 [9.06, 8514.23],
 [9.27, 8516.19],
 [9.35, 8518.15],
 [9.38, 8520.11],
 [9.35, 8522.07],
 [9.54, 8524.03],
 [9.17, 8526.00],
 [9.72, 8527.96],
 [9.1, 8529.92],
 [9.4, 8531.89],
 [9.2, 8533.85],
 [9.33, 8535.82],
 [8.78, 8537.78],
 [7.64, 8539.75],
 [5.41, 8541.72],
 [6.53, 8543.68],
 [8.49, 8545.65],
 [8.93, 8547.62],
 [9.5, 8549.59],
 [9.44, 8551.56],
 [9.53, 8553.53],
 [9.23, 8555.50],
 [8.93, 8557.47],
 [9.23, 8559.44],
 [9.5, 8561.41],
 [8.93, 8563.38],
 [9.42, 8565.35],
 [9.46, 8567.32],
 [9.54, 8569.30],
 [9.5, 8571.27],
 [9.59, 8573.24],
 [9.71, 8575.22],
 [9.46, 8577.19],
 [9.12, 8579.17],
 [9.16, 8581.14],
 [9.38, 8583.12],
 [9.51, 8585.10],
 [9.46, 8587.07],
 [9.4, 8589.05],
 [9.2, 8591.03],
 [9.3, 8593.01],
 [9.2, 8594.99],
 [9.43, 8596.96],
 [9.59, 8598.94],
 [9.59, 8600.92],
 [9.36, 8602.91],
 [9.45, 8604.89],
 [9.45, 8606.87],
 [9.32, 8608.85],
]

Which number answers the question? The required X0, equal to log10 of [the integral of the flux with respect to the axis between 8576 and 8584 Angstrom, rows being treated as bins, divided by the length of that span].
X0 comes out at 0.97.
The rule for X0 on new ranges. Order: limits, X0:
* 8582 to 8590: 0.97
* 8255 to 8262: 1.00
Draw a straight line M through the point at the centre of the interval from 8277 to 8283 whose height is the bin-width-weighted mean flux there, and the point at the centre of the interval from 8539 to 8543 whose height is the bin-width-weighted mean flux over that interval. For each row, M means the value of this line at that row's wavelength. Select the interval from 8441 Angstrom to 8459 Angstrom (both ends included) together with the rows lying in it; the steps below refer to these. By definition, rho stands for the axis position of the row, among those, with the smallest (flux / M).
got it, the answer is 8453.67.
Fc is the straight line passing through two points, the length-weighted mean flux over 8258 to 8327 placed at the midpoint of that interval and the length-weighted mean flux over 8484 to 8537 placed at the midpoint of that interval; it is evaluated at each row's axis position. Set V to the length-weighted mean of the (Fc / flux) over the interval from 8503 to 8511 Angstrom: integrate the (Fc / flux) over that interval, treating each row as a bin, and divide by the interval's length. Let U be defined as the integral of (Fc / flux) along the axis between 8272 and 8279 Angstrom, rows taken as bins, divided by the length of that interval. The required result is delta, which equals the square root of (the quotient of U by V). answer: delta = 1.01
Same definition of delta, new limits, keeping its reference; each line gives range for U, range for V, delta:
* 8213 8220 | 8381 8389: 1.01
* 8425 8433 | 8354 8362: 0.99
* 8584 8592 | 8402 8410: 0.99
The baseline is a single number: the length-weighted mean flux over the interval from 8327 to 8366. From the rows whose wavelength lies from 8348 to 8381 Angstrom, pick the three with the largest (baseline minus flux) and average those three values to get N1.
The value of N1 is 0.3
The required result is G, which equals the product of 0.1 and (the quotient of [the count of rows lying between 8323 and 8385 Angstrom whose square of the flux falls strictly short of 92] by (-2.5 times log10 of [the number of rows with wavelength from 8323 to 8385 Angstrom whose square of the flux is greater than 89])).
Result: -0.13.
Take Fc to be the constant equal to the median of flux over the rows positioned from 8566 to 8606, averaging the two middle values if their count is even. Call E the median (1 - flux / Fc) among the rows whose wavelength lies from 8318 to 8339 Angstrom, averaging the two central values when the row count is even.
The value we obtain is -0.04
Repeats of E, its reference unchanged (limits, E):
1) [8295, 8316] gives -0.05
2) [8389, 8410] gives -0.02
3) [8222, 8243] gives -0.07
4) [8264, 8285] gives -0.07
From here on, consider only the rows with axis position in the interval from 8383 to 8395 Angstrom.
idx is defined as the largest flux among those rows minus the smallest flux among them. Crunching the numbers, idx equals 1.17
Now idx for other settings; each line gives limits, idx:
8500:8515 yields 1.04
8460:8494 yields 0.78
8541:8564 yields 4.12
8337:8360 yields 0.85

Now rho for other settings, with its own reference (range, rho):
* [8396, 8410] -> 8397.41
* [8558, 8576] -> 8563.38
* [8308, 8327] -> 8308.93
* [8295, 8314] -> 8307.02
